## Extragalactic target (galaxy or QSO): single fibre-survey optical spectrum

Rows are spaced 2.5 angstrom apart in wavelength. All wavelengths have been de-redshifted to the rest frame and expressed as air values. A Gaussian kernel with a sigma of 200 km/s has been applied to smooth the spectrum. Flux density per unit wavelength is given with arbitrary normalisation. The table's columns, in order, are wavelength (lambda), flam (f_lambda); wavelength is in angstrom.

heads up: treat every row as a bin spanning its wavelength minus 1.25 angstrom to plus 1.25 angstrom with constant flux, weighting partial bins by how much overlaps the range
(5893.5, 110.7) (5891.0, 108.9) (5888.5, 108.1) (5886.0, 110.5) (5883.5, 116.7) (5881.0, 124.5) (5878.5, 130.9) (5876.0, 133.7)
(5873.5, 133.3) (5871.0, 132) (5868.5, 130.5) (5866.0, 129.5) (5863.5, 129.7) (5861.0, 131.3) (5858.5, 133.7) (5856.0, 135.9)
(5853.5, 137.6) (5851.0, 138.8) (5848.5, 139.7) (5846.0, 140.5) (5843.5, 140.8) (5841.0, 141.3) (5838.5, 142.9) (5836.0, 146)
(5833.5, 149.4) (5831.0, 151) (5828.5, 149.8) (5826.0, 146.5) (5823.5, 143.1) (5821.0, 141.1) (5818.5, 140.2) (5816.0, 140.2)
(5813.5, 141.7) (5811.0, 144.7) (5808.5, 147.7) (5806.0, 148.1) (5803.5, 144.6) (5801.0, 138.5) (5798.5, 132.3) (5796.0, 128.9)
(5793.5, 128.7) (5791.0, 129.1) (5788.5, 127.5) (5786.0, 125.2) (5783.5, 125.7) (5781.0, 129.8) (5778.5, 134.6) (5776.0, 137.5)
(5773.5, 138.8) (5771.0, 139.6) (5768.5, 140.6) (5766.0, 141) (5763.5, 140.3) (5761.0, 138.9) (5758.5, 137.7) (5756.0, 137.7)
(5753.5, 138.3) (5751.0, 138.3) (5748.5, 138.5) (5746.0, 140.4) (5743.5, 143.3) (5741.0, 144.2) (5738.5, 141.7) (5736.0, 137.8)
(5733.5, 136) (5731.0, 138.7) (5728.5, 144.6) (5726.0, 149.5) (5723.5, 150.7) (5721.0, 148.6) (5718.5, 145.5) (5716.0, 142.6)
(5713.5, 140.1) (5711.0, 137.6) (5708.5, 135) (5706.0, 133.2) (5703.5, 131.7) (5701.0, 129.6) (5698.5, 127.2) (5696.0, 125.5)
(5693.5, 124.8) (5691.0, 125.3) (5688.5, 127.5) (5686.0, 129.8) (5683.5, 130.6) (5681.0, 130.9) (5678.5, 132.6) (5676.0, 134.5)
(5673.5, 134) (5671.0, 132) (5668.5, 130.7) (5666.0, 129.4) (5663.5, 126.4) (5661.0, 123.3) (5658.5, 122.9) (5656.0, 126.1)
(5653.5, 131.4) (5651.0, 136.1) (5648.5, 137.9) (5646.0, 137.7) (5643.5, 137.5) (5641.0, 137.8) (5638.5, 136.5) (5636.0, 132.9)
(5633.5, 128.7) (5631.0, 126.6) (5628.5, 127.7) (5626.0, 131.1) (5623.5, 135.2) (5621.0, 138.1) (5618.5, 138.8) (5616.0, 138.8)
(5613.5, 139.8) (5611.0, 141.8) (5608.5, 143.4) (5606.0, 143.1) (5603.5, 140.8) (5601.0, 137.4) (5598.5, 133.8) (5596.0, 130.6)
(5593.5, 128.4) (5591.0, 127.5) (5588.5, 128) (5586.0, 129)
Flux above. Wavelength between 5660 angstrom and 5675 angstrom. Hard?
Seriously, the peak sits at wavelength 5673.5 angstrom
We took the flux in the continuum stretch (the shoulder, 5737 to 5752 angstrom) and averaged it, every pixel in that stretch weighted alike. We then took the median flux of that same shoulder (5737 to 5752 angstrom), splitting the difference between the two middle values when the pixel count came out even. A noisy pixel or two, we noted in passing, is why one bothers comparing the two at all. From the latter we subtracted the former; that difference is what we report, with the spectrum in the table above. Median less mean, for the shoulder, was 0.0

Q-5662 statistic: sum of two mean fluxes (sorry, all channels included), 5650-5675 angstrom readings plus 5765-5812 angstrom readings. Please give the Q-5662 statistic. 265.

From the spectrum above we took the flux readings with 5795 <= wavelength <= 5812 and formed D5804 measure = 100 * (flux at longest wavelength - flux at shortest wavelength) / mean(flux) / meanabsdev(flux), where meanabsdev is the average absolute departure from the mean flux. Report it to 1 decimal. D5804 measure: 1.8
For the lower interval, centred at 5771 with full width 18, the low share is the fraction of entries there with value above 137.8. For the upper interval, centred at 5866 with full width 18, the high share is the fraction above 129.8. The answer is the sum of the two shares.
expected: 1.43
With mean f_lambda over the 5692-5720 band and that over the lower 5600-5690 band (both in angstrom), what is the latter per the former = 1.00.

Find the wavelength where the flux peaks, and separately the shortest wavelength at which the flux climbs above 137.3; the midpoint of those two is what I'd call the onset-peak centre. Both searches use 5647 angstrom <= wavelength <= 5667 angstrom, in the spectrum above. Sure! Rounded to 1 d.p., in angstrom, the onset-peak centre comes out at 5648.5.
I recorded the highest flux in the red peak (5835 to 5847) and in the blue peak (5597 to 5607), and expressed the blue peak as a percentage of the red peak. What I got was 98.0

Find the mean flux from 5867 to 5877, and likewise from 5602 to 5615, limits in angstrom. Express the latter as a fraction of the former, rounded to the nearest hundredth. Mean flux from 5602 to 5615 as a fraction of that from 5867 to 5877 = 1.07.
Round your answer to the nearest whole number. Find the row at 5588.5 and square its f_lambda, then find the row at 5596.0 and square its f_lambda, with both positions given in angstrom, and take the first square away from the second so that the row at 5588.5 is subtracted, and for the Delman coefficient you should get 672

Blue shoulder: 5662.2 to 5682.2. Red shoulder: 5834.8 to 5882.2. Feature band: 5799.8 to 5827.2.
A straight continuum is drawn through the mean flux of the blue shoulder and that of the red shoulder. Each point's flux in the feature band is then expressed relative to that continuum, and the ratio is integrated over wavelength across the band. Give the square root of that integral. 5.41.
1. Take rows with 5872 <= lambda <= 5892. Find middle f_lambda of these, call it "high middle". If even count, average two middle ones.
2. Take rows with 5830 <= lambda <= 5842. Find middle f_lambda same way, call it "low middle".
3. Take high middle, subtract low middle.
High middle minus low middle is -25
